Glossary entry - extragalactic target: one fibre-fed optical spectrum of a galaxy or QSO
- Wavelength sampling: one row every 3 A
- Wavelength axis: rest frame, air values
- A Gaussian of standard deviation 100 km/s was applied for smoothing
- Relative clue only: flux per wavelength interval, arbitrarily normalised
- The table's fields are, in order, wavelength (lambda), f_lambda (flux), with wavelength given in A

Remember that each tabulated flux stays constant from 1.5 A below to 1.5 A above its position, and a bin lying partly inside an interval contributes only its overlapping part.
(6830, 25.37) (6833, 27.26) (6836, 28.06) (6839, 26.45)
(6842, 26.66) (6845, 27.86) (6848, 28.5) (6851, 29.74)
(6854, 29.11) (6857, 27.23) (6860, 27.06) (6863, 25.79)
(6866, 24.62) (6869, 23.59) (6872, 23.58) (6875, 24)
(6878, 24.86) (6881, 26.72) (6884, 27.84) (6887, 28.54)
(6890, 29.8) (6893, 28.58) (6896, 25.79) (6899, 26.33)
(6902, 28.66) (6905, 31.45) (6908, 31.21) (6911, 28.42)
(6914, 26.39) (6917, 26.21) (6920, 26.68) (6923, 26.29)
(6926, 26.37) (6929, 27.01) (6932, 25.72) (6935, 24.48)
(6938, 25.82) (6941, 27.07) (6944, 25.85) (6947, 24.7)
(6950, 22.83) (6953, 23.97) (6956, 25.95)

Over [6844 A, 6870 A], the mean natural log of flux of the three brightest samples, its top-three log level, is 3.37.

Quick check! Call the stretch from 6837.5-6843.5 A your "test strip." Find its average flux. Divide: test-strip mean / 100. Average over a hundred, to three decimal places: 0.266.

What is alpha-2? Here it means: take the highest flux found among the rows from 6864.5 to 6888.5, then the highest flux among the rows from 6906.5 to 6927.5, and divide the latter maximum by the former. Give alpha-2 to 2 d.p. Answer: 1.09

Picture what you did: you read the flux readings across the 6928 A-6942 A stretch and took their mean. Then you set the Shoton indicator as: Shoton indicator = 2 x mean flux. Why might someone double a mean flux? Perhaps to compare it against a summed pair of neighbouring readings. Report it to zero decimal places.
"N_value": 52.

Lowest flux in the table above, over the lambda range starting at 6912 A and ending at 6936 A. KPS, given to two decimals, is 24.48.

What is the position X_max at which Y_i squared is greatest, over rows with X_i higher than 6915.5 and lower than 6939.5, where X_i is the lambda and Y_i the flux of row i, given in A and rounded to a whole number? 6929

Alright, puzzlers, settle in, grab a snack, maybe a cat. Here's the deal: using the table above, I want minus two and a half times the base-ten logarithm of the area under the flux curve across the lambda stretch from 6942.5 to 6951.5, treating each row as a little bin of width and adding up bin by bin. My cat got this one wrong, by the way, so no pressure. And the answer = -5.86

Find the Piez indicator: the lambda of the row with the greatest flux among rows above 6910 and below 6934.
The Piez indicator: 6911 A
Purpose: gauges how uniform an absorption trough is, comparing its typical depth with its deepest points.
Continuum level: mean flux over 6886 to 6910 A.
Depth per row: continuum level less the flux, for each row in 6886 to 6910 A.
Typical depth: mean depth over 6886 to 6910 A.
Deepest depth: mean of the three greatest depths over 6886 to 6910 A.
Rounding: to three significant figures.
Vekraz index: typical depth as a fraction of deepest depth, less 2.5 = -2.50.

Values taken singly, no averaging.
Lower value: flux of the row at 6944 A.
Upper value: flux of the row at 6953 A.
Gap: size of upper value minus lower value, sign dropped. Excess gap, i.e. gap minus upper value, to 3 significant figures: -22.1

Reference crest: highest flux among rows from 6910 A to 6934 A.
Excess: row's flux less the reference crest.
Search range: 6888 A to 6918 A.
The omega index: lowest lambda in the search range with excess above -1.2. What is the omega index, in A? 6890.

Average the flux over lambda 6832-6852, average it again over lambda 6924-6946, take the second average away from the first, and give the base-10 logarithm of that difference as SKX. 0.24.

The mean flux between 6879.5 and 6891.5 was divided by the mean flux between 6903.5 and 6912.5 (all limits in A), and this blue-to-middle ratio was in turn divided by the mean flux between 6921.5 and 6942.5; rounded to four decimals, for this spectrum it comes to 0.0356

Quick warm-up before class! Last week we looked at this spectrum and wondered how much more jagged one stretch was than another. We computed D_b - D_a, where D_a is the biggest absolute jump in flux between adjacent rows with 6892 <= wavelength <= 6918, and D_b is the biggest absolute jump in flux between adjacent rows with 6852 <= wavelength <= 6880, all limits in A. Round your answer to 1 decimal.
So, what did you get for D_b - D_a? -0.9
